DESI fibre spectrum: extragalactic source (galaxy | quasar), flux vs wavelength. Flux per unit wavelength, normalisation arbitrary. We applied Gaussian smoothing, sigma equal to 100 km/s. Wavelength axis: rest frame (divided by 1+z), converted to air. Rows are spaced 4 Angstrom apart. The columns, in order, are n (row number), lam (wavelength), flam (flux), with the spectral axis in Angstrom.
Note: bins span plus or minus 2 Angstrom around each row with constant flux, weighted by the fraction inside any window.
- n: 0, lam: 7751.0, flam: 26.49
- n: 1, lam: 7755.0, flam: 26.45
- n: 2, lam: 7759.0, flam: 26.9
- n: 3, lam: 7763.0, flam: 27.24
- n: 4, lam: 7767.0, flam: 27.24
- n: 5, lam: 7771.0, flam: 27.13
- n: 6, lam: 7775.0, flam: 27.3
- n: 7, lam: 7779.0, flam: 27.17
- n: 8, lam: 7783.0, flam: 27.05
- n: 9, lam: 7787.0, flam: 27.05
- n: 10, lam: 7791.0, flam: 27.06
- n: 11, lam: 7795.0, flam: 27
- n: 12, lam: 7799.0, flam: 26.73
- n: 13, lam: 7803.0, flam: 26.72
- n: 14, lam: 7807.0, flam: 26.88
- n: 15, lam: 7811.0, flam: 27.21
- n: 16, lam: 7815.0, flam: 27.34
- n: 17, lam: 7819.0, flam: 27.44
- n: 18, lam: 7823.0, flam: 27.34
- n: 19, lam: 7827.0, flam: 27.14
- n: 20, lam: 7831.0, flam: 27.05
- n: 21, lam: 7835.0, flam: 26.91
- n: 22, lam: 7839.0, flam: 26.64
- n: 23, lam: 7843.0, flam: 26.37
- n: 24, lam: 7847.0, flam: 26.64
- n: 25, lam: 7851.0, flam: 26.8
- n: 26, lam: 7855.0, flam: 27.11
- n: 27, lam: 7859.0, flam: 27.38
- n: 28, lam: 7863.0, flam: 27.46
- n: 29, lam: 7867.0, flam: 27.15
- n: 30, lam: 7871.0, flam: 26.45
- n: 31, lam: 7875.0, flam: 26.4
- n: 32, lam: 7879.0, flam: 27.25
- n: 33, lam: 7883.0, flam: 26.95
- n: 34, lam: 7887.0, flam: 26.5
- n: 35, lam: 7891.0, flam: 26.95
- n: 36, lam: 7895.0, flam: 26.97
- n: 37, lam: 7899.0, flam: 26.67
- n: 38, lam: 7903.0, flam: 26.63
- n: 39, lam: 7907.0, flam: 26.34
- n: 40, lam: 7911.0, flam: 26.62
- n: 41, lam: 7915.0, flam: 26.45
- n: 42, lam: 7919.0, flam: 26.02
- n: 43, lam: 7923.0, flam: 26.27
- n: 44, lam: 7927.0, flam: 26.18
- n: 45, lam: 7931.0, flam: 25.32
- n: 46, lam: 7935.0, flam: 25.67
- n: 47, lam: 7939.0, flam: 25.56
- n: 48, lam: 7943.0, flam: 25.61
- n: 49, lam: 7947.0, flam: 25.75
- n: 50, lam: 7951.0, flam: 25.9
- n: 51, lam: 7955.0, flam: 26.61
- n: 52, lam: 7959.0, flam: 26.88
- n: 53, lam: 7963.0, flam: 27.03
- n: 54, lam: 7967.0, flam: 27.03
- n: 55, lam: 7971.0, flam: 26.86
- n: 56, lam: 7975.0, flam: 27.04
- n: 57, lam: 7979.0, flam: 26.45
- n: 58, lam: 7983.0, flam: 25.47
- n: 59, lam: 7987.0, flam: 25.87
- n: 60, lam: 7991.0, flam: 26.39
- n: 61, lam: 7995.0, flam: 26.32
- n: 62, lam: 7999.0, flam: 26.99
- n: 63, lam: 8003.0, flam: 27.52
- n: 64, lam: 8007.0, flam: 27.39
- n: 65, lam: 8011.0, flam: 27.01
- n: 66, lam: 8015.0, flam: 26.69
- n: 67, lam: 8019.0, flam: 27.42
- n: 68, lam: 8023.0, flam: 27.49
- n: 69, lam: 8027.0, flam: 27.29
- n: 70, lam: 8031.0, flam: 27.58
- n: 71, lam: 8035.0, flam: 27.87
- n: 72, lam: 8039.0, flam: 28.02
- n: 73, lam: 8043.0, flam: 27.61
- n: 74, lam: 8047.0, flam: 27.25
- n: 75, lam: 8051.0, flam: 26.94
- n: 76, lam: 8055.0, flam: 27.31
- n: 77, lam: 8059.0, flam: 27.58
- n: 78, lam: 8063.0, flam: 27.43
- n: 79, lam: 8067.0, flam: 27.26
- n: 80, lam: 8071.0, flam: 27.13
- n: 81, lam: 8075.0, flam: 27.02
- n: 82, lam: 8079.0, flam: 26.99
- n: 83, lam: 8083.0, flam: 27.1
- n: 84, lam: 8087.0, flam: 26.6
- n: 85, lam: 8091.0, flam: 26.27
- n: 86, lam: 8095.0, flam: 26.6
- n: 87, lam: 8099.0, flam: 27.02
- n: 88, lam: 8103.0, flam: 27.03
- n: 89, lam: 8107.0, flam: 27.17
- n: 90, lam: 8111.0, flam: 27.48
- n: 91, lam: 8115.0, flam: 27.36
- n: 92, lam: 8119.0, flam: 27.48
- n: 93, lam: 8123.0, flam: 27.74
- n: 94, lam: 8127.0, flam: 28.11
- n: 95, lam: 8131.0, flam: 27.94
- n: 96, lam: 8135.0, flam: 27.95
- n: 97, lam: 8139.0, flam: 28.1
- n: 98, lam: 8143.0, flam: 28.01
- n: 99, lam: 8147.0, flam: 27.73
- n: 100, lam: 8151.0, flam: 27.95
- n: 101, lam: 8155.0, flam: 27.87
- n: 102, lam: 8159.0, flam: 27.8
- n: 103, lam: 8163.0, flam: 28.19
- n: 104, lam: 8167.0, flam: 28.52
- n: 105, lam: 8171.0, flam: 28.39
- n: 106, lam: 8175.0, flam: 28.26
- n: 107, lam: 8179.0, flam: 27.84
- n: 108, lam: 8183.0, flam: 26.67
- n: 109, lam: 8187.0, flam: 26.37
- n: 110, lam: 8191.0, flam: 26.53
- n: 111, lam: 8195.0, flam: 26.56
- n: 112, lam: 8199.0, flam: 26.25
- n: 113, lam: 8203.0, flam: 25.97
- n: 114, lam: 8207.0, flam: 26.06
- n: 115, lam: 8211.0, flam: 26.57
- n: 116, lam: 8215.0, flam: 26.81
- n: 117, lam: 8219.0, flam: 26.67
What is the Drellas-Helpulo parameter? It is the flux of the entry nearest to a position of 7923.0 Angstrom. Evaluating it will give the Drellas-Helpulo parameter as 26.27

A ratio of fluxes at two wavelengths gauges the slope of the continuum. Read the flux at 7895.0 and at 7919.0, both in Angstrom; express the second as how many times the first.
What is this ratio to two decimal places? 0.96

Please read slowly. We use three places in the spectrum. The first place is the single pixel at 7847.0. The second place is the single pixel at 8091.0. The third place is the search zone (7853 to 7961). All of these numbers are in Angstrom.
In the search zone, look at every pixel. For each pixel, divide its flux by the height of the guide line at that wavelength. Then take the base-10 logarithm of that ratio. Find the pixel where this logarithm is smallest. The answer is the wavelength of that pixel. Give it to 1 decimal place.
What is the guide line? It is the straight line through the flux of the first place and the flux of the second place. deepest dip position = 7931.0 Angstrom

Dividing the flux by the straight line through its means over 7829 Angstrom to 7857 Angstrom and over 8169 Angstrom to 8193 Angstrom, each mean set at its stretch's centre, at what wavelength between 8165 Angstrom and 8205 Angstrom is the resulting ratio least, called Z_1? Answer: 8203.0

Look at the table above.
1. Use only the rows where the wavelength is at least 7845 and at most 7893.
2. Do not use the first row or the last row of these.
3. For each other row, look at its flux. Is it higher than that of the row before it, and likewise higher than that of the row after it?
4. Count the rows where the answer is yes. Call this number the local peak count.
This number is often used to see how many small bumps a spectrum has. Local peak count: 2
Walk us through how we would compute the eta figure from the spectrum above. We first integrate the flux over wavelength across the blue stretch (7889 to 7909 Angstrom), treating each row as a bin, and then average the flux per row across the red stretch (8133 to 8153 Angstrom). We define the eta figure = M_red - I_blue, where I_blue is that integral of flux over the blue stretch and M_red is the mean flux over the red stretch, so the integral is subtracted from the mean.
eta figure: -506.3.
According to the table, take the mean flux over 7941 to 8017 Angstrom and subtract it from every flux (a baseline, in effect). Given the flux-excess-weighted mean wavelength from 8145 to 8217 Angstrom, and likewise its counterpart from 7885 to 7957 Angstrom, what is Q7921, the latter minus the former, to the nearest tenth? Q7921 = -218.8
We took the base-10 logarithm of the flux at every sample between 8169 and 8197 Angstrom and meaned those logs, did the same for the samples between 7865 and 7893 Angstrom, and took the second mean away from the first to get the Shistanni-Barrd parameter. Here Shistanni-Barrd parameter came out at 0.007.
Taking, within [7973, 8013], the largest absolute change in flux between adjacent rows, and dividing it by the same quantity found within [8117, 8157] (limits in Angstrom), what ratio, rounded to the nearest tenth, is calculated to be 2.6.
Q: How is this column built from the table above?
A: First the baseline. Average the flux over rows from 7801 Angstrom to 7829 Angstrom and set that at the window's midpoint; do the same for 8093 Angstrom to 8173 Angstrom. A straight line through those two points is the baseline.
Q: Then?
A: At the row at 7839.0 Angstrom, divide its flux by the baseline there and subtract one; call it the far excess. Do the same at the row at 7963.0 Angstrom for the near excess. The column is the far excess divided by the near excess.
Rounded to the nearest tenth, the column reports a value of 1.4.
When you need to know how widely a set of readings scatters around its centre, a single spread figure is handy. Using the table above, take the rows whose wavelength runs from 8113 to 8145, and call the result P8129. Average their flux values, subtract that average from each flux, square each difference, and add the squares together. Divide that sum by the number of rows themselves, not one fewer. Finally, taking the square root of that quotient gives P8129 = 0.265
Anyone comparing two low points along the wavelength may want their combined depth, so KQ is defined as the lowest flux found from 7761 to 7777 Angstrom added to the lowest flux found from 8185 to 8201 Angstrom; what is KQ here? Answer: 53.4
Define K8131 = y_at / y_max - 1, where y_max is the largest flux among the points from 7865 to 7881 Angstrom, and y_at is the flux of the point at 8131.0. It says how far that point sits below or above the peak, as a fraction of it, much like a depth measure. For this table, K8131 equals 0.025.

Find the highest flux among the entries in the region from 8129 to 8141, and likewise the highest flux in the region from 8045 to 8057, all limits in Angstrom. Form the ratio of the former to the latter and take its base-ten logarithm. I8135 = 0.012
